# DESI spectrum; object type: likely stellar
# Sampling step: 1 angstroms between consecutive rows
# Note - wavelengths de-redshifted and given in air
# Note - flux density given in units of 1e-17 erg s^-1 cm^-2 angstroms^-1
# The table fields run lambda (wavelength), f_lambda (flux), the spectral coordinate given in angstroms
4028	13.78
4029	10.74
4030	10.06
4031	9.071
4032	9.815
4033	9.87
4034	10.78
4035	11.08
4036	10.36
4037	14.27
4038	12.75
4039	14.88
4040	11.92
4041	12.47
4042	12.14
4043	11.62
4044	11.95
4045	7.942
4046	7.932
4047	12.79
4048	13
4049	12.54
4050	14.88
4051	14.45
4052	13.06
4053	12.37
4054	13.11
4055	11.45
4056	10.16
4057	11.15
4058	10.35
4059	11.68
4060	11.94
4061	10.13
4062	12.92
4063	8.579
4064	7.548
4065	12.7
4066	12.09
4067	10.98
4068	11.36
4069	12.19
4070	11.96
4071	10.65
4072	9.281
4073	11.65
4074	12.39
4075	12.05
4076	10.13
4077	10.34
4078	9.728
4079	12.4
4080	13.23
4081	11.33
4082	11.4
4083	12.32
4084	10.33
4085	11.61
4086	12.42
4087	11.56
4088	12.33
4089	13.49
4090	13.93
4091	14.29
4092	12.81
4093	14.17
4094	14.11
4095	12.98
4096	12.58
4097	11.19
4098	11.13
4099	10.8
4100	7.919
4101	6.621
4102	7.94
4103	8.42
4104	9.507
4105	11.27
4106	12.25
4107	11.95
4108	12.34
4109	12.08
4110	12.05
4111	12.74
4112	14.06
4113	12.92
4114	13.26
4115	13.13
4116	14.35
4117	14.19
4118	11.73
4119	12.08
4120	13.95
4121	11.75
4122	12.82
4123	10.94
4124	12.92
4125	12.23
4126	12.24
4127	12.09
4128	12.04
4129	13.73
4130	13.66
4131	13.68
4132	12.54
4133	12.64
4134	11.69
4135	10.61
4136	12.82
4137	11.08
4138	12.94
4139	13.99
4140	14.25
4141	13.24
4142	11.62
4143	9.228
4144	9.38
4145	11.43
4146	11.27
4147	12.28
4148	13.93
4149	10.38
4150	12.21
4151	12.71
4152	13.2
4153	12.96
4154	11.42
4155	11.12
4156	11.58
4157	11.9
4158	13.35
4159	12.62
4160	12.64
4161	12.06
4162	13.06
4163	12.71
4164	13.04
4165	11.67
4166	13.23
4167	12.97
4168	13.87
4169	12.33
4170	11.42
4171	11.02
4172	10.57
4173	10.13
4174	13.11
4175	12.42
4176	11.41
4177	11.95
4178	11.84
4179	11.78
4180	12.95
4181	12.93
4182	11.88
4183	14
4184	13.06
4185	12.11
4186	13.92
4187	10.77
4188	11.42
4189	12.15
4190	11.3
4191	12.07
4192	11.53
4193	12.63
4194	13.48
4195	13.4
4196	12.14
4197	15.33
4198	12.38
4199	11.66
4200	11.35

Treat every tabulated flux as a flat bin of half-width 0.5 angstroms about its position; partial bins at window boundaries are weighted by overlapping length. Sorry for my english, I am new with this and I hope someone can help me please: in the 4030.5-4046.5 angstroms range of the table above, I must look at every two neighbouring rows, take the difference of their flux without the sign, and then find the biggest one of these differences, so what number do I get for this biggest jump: 4.0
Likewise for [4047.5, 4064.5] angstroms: 4.3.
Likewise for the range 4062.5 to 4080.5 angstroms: 5.2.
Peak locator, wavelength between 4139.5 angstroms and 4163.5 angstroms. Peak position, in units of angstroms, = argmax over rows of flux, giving 4140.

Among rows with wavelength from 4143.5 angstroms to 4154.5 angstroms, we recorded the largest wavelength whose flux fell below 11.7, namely 4154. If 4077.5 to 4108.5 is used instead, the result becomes 4105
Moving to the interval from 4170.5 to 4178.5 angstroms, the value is 4176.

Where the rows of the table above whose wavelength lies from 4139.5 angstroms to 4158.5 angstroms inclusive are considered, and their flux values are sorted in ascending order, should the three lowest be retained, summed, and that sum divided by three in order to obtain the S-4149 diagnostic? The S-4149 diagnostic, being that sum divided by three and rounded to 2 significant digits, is 9.7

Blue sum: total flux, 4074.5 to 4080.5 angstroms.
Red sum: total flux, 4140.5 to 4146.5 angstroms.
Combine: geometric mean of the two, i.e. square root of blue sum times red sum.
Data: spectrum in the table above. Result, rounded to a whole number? 67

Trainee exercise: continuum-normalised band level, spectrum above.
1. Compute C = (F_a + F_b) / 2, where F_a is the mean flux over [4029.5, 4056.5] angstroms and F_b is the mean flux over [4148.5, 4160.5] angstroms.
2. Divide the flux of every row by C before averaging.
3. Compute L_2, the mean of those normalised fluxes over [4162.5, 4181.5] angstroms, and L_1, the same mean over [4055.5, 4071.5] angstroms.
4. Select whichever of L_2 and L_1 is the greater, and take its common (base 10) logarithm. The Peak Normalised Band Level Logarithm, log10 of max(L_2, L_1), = 0.008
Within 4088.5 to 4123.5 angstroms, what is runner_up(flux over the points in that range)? 14.29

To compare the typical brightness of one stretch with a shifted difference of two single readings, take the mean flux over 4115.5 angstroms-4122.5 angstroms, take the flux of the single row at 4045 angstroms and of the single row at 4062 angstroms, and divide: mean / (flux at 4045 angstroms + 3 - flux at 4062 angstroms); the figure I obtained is -6.6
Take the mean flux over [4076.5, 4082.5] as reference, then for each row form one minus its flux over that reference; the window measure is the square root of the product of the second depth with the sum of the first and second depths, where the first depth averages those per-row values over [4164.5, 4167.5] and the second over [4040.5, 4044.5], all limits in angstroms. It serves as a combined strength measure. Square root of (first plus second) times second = 0.10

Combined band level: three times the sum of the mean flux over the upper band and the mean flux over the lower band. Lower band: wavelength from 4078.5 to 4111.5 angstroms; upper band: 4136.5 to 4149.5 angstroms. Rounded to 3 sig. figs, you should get 70.8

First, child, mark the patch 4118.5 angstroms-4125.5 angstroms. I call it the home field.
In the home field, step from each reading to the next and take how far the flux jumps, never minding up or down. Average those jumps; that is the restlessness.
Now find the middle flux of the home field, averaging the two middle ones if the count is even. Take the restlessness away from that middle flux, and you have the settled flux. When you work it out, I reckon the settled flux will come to 10.6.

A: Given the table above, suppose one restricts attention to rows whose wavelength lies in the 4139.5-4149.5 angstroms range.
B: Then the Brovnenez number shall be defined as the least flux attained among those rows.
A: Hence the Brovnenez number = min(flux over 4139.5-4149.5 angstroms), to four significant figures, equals 9.228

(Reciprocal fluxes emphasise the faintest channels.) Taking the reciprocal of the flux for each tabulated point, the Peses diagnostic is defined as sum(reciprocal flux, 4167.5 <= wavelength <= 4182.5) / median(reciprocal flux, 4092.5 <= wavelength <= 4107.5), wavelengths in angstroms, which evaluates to 14.1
